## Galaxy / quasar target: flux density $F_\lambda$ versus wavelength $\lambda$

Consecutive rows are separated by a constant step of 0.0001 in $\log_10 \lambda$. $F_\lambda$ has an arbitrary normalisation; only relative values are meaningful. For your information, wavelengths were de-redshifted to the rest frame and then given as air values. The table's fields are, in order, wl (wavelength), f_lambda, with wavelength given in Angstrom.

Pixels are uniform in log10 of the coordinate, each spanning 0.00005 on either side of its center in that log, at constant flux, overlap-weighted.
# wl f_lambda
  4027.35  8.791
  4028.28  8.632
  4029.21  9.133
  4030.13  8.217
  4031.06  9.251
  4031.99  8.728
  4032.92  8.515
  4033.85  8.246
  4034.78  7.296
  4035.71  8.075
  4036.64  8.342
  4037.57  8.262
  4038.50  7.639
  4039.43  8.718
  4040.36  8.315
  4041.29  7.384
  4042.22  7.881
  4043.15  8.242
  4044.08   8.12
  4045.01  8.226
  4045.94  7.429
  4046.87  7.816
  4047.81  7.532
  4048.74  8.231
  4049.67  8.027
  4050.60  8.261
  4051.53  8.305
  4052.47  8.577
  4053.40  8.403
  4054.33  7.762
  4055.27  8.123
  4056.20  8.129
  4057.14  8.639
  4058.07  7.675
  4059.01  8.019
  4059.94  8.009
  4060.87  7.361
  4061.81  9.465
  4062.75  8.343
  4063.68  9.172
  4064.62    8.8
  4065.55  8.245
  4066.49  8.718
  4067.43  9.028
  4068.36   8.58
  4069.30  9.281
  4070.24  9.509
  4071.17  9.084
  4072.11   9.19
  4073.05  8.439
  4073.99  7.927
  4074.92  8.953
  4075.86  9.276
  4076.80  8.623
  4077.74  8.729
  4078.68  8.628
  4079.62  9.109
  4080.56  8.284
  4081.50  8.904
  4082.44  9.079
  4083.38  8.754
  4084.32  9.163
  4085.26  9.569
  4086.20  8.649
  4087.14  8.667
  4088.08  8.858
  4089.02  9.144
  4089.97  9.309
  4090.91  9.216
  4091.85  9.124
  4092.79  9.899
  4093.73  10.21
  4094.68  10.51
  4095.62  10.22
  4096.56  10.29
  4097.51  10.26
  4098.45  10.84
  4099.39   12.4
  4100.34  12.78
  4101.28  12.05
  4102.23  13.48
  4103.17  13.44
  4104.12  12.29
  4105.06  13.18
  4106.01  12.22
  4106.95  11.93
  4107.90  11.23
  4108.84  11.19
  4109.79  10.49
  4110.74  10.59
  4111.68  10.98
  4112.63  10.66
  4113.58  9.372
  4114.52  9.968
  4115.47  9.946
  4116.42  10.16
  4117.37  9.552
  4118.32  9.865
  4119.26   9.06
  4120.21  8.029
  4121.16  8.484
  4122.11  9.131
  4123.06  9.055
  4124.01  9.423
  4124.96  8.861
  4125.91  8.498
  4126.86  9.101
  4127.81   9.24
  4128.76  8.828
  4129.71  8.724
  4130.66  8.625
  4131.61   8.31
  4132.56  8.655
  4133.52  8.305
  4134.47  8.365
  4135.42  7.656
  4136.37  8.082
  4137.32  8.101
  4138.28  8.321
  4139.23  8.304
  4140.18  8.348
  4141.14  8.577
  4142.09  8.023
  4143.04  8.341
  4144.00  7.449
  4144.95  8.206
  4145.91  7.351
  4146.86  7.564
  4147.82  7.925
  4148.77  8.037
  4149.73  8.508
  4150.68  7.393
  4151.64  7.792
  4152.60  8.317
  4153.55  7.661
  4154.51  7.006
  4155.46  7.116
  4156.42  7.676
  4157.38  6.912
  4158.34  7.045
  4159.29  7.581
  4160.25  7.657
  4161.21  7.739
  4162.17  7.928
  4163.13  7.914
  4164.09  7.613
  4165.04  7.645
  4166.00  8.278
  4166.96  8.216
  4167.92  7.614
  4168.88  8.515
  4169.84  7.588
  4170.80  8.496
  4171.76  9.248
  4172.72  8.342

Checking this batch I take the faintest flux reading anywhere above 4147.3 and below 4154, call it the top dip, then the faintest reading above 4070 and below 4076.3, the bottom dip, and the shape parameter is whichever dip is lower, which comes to 7.39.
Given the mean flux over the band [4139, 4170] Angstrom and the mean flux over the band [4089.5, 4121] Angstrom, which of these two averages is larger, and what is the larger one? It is 10.7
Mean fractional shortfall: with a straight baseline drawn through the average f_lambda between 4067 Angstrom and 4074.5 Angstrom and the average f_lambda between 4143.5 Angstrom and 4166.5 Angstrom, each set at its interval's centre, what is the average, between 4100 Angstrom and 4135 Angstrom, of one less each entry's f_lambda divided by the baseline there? -0.23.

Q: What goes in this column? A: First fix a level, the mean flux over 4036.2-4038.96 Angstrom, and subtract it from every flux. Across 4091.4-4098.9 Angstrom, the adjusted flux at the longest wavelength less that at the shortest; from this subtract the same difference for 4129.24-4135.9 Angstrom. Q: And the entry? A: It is 2.78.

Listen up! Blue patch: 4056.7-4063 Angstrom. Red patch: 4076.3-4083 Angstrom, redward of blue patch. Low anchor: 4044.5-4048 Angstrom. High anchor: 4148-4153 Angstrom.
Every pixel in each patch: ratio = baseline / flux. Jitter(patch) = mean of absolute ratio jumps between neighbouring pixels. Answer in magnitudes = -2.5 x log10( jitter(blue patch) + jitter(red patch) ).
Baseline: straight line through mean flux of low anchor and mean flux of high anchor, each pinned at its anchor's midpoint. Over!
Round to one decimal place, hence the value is 2.2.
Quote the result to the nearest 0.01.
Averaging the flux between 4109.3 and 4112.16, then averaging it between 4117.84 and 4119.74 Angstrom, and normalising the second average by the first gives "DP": 0.89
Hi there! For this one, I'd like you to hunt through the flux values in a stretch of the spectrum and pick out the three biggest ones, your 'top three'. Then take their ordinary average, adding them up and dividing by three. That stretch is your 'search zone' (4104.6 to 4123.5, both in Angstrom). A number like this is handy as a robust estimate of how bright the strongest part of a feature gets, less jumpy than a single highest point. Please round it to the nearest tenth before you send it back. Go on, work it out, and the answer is 12.4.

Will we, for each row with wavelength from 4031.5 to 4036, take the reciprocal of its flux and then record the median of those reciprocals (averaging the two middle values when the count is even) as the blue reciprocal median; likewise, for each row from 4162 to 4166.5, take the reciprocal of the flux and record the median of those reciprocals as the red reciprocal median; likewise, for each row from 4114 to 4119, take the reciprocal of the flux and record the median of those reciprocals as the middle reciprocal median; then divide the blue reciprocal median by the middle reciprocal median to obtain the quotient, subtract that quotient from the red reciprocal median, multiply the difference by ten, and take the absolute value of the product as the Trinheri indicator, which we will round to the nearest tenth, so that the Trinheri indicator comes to 10.8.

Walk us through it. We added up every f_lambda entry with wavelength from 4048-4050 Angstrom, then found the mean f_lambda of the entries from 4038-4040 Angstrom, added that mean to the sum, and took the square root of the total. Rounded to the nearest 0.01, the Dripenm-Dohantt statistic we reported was 4.94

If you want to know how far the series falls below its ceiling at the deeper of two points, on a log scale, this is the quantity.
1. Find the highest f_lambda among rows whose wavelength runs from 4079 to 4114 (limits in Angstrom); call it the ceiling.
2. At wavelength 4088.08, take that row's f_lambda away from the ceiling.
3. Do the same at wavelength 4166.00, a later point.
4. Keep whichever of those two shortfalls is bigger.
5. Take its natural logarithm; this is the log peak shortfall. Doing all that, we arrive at 1.65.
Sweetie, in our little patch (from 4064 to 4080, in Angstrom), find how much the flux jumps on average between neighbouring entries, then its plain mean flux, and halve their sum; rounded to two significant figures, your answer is 4.6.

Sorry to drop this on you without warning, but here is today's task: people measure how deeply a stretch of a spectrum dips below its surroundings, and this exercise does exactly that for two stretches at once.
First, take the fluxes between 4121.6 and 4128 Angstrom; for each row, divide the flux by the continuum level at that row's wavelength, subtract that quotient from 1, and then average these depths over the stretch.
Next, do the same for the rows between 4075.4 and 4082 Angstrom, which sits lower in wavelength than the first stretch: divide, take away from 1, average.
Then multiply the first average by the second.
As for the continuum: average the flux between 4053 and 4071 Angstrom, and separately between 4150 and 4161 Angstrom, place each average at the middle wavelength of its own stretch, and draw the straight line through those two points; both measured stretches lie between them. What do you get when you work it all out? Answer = 0.009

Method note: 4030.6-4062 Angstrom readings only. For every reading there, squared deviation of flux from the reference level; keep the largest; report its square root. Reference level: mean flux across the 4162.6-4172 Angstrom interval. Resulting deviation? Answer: 1.4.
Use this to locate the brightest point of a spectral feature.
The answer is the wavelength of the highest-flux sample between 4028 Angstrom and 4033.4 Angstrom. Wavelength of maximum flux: 4031.06 Angstrom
